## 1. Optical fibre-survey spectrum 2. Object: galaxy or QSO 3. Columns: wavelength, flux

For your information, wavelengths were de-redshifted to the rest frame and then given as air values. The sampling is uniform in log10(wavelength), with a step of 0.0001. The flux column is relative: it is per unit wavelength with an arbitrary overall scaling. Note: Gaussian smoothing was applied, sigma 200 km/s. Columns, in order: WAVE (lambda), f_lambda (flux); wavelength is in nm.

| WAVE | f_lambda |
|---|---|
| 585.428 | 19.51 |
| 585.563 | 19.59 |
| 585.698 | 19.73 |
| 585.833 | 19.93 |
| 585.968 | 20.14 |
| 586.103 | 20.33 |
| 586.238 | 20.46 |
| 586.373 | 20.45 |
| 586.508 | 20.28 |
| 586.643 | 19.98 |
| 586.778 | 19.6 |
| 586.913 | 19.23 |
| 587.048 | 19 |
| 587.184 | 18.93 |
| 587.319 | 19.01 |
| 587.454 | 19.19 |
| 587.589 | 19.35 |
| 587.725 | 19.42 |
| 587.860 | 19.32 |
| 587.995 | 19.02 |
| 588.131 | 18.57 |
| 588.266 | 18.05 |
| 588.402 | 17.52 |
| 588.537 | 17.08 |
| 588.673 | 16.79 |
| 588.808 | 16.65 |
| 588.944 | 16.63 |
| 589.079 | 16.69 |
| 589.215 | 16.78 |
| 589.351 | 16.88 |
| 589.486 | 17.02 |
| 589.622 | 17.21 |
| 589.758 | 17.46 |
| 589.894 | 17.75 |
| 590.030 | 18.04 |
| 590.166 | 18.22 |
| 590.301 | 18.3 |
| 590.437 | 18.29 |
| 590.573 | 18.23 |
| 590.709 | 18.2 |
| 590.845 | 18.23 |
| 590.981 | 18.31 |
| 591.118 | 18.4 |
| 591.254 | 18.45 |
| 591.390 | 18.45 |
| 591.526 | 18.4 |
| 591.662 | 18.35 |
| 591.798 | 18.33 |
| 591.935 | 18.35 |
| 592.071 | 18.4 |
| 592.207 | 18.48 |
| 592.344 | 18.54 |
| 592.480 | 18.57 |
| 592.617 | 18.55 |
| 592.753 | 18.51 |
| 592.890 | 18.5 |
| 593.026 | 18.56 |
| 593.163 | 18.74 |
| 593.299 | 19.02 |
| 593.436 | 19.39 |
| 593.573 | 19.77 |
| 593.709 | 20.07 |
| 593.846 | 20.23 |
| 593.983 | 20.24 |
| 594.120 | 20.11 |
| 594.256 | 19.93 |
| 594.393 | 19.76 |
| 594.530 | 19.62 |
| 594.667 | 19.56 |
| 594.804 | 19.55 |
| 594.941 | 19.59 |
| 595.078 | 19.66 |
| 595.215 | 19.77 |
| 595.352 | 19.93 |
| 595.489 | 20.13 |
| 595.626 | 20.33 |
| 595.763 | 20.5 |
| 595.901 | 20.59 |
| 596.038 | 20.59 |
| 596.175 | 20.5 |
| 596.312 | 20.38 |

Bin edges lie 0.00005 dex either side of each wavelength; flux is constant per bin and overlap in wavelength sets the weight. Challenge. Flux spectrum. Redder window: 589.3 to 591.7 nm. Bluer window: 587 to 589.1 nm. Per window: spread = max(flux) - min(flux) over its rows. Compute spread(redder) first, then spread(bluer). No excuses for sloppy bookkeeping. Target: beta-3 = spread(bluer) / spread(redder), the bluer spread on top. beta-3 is 1.8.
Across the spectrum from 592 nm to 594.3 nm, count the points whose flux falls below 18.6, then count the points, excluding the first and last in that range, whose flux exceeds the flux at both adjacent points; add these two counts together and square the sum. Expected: 100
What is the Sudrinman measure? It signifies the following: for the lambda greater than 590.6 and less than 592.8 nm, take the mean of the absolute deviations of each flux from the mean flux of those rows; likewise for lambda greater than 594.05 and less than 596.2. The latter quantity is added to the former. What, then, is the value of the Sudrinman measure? 0.4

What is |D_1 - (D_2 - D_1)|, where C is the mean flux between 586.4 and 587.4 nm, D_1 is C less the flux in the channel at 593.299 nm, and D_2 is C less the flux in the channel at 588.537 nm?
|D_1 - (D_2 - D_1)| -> 1.5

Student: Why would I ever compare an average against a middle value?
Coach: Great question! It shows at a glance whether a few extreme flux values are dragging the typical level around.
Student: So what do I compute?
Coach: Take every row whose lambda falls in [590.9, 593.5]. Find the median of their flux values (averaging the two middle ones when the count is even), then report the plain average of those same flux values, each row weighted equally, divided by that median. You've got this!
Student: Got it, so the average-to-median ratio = 1.00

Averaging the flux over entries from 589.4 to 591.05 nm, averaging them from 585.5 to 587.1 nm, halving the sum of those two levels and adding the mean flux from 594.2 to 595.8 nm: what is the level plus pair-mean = 38.8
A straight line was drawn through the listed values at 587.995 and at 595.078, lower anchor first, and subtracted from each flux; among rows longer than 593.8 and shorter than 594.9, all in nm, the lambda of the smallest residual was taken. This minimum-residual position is 594.804 nm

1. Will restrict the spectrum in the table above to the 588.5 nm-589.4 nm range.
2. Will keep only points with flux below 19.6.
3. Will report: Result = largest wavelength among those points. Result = 589.351 nm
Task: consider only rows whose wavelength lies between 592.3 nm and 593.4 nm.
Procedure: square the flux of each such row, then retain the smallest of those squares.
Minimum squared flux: 342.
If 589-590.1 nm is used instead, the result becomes 279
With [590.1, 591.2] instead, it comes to 331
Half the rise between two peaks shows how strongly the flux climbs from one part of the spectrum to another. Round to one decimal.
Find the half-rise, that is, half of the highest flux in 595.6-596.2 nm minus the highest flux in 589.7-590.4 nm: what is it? 1.1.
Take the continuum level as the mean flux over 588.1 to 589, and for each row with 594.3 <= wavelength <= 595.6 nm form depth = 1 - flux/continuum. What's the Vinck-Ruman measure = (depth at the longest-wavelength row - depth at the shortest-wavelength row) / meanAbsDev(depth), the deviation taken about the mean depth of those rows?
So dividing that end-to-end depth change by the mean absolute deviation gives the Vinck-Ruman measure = -2.5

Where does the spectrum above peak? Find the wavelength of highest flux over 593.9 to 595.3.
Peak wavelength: 593.983 nm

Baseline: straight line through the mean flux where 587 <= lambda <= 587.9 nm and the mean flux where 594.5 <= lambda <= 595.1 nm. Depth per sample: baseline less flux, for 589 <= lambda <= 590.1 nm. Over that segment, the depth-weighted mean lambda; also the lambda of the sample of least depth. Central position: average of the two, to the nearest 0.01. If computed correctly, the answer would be 589.76 nm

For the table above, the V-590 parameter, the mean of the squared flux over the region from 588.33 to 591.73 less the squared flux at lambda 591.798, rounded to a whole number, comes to -22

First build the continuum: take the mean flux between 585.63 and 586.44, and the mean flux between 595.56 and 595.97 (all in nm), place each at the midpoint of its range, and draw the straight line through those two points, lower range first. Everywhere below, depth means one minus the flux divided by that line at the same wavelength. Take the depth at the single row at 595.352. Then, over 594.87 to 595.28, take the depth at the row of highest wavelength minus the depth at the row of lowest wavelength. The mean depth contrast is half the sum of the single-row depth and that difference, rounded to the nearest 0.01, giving 0.01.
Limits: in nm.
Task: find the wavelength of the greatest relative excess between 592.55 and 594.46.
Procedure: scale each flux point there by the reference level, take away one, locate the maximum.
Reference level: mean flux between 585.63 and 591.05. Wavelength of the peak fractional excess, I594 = 593.983 nm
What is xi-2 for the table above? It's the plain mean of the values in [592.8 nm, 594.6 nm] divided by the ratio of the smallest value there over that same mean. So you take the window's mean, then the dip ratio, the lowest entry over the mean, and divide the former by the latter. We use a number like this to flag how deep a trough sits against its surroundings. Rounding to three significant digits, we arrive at 20.6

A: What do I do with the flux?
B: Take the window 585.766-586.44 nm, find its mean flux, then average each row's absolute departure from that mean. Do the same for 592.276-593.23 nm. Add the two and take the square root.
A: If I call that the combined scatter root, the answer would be 0.48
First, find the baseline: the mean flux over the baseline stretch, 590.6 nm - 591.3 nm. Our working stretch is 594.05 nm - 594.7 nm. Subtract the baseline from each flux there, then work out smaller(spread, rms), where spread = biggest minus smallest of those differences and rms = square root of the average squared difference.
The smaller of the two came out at 0.55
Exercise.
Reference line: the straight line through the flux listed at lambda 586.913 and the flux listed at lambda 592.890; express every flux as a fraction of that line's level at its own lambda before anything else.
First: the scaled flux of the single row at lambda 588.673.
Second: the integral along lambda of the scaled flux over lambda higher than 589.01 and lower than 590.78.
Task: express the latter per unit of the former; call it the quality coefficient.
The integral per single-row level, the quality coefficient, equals 1.87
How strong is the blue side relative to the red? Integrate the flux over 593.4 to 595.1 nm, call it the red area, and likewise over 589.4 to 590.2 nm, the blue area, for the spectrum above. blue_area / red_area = 0.4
